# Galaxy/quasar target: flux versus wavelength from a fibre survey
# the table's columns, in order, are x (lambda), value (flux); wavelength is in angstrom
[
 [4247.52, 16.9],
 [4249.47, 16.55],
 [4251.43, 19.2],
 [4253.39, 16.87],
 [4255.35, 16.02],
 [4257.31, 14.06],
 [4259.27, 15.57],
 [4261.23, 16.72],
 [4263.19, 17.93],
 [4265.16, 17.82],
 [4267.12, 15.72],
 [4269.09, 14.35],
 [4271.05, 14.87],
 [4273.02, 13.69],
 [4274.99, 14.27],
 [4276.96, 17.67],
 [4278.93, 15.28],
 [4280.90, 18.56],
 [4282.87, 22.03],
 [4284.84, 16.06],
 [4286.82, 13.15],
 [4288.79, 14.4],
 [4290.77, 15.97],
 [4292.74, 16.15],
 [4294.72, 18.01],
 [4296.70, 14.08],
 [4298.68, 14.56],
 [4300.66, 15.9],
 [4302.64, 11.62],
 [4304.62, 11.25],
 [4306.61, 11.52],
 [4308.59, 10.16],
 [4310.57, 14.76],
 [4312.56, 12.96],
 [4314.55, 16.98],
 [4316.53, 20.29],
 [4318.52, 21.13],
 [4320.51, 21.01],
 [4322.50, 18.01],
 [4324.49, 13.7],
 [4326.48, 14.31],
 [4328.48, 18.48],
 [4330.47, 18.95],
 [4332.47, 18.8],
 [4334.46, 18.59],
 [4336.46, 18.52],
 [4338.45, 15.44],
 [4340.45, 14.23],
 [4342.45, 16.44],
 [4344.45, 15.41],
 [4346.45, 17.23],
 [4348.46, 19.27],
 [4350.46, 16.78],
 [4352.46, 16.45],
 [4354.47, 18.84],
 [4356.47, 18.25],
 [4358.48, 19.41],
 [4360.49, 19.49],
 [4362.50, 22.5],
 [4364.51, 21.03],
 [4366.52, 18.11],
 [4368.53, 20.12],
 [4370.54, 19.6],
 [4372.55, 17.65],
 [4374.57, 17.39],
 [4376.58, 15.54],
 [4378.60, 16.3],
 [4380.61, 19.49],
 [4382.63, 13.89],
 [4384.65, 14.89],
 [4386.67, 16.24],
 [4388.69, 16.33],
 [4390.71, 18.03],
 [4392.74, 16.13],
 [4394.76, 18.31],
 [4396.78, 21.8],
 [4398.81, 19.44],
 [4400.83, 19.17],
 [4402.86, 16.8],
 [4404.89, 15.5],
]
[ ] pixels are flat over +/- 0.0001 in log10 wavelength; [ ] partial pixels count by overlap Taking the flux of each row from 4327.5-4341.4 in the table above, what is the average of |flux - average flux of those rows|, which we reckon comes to 1.6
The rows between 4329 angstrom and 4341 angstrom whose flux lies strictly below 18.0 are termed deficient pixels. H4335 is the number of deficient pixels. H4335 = 2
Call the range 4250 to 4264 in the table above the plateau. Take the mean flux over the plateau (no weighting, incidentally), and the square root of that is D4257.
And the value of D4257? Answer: 4.08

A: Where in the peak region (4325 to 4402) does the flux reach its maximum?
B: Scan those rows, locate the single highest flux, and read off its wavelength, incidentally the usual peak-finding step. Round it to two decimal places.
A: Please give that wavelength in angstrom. 4362.50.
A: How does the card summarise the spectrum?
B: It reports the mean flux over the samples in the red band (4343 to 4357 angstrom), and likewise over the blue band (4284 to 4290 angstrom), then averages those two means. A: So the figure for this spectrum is 16.0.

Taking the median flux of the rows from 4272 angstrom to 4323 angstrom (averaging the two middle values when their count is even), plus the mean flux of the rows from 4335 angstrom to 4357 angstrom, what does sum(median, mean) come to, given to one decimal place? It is 32.6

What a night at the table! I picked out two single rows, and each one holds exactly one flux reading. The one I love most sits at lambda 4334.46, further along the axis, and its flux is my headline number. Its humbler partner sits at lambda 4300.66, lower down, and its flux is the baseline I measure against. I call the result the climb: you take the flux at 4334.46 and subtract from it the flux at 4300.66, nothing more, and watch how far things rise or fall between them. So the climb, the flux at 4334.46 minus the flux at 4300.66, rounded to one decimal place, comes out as 2.7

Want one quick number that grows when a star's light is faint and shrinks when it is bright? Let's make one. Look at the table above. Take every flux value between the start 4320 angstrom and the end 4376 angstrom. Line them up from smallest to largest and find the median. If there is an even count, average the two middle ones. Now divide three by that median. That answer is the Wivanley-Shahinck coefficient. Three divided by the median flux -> 0.163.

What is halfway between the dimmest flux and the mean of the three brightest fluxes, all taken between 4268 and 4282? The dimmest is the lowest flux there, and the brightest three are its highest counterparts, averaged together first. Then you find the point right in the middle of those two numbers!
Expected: 15.4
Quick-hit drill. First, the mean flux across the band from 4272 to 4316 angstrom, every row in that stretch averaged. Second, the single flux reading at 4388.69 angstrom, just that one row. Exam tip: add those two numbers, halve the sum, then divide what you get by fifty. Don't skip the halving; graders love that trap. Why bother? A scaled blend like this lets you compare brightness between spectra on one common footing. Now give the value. 0.313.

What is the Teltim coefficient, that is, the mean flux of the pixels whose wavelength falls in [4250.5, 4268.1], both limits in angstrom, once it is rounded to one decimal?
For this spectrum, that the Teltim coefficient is 16.7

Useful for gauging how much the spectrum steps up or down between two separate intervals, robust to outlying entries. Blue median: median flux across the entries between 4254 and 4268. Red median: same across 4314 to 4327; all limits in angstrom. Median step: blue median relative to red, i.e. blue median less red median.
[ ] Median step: -2.0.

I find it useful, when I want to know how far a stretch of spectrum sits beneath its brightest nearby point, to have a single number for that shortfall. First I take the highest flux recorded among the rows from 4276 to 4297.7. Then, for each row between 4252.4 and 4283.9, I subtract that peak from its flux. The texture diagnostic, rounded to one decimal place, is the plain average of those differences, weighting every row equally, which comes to -5.7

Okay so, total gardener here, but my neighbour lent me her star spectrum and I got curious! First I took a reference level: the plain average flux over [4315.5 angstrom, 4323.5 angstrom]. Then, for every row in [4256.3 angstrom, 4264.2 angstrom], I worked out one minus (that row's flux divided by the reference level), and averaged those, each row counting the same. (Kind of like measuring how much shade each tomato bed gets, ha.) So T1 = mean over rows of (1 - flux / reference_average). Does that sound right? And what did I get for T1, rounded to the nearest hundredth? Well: 0.20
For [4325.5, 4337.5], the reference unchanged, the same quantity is 0.11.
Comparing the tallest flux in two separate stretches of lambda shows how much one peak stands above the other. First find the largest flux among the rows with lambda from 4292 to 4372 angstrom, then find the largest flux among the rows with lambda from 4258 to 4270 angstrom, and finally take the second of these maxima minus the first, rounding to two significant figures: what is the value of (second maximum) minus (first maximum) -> -4.6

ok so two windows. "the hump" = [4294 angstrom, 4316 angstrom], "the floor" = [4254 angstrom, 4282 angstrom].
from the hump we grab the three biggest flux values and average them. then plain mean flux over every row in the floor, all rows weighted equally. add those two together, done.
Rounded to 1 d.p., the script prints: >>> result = 32.9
